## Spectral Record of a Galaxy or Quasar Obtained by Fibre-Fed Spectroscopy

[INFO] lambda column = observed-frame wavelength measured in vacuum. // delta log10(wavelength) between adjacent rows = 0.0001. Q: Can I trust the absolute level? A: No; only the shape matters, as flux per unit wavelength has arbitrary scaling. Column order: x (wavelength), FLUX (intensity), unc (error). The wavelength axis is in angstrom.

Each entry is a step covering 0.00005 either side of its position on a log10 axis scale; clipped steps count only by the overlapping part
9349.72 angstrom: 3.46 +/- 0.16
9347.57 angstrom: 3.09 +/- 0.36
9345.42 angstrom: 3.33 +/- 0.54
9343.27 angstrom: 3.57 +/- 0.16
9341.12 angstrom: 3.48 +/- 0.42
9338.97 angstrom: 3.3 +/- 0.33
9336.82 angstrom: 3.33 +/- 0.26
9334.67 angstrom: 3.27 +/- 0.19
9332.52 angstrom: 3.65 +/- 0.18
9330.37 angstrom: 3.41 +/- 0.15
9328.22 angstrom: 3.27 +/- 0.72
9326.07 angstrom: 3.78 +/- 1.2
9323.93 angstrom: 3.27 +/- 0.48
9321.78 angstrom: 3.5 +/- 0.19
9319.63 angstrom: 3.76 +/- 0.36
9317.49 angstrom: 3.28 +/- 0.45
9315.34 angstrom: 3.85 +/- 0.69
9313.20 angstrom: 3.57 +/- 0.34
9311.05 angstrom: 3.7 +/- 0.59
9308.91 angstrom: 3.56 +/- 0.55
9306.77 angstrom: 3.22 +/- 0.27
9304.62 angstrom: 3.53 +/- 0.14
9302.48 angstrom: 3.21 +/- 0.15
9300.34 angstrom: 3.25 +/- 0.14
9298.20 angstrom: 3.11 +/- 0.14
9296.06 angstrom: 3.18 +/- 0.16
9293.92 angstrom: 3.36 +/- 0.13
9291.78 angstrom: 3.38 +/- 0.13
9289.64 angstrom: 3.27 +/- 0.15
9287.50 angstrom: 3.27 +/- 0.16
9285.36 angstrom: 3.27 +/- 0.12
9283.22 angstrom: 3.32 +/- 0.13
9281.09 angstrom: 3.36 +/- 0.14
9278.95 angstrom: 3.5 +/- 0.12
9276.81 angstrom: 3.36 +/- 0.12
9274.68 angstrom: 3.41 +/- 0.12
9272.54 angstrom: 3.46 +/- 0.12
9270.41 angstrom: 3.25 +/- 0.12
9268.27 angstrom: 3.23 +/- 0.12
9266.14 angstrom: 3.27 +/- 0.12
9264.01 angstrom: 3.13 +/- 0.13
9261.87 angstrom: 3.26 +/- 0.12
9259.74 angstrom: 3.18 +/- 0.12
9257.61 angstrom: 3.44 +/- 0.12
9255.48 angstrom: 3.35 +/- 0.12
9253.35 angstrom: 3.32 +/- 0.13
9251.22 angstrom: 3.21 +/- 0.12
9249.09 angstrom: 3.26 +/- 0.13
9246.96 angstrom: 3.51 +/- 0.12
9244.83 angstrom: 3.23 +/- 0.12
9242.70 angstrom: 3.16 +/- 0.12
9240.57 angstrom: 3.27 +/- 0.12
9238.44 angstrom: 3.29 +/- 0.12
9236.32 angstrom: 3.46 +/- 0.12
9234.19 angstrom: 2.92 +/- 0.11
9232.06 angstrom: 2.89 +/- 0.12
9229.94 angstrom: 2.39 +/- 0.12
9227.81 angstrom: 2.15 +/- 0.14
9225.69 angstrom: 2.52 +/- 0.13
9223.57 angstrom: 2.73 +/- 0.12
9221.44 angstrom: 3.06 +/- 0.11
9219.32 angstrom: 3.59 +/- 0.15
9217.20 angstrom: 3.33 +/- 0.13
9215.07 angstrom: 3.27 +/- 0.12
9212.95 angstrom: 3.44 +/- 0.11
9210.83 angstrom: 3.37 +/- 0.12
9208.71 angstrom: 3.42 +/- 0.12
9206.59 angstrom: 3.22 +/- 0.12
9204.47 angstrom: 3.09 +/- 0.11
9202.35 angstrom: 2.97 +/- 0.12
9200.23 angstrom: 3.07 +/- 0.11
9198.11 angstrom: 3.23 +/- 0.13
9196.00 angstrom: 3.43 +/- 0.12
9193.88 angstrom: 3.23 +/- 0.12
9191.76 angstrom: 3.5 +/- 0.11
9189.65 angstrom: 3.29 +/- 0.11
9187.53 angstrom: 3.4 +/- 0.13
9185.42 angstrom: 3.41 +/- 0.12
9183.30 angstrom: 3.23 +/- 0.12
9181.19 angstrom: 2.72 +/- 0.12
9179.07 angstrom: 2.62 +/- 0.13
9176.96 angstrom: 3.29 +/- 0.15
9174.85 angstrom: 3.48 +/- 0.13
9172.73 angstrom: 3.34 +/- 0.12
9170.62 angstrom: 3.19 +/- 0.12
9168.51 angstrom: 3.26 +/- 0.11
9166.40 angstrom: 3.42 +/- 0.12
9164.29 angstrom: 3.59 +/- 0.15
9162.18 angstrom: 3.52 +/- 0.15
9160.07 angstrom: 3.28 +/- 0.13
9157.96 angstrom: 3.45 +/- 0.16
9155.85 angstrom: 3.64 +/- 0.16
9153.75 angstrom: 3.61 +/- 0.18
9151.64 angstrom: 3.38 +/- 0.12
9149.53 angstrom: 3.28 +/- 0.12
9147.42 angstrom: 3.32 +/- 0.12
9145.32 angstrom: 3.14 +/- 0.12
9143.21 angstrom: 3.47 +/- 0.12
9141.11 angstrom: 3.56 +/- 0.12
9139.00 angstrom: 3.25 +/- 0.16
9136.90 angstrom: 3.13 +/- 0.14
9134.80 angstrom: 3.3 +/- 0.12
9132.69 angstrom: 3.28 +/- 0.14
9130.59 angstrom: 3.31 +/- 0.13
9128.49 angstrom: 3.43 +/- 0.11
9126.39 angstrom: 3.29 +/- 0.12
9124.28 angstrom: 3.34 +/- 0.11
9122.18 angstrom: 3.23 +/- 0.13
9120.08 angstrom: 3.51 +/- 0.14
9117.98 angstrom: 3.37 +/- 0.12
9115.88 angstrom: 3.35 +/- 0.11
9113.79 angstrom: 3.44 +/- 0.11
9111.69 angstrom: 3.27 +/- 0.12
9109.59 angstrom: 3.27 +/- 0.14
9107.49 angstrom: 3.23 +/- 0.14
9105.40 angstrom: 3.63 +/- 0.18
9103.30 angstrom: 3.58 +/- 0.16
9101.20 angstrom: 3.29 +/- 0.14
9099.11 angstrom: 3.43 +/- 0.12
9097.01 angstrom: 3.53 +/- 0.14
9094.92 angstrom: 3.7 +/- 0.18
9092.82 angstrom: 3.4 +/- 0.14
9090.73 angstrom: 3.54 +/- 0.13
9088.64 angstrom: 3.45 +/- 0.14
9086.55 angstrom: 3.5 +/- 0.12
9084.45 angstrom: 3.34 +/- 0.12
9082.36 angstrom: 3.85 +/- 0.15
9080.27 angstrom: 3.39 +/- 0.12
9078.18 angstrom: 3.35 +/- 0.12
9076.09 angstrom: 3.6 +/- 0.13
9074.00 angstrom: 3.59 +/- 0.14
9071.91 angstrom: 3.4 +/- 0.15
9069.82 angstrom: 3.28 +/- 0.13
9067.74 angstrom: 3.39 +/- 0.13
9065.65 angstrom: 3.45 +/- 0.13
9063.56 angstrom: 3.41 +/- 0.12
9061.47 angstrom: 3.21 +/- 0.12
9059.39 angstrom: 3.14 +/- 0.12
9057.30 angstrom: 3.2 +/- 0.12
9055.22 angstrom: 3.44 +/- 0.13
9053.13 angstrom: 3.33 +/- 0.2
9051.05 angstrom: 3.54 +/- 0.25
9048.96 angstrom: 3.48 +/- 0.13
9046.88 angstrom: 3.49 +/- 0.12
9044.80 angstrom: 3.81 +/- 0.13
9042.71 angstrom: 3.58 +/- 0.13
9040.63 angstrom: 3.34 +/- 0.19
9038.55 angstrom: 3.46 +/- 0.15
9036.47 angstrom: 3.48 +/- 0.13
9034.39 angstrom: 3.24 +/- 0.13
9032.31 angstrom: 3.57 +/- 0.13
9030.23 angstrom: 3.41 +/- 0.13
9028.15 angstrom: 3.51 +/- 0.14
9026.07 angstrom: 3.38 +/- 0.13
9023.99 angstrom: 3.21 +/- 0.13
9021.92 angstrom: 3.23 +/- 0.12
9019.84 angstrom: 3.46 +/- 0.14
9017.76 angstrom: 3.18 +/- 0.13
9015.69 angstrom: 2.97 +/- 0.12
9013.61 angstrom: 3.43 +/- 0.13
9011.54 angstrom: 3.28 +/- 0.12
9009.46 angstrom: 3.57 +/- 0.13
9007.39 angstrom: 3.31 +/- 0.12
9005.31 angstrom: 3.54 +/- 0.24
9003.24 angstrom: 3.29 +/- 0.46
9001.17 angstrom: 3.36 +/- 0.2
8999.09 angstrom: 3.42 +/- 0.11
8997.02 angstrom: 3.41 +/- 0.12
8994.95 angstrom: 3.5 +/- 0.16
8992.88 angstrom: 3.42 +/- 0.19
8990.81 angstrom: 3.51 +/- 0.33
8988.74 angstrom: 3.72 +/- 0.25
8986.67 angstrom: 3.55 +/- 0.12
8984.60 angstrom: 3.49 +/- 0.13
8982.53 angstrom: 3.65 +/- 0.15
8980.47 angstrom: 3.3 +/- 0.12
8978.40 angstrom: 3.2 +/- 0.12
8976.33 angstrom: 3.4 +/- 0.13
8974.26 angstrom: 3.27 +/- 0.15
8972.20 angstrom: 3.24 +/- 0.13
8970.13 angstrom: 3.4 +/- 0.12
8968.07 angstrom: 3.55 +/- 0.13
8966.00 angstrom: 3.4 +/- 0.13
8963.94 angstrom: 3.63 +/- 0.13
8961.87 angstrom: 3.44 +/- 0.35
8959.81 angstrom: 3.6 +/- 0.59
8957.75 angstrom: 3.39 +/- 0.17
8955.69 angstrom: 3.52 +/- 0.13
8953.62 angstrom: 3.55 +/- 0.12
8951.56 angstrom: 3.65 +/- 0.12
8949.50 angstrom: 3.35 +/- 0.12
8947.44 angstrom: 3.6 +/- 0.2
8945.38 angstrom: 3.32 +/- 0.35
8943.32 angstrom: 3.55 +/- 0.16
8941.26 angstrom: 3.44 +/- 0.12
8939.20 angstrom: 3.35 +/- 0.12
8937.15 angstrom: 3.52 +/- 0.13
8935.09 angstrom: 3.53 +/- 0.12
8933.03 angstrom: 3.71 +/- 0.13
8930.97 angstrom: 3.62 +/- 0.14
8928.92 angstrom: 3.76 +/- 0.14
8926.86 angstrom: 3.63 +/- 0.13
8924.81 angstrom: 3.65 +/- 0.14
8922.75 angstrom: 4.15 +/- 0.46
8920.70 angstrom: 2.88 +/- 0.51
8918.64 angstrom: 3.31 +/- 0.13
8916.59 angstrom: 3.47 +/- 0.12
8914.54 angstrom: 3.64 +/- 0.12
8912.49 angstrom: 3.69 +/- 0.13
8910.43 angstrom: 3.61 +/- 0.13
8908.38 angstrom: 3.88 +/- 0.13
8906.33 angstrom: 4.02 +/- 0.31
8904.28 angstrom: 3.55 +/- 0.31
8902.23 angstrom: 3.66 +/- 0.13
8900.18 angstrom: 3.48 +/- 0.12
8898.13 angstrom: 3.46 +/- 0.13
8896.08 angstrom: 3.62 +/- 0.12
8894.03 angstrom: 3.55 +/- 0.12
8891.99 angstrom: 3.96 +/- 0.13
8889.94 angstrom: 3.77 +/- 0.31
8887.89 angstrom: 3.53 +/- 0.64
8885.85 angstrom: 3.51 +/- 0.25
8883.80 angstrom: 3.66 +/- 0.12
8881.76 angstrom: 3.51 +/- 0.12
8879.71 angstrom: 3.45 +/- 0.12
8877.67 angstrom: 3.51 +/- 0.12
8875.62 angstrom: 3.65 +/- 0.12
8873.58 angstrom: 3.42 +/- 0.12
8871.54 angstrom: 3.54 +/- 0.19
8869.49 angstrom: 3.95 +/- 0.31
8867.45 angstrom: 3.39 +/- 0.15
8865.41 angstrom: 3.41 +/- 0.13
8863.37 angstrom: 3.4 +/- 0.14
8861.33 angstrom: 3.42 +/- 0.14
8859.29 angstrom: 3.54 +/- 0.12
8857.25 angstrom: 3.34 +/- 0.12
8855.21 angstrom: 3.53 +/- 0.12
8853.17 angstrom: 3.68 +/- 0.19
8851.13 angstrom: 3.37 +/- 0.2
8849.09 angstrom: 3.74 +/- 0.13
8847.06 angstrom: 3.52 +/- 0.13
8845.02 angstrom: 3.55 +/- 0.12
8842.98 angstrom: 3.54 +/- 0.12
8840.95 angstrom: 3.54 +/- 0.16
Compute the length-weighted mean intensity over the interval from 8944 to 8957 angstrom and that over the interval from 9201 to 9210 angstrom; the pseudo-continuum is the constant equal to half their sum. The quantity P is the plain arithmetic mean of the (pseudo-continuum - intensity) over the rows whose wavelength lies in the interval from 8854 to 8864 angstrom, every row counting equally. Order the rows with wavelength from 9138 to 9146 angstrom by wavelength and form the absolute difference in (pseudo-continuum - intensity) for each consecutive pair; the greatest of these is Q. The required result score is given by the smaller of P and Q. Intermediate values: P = -0.11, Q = 0.33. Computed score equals -0.11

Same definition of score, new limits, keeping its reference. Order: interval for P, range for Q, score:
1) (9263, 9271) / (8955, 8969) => 0.12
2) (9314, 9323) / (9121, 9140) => -0.26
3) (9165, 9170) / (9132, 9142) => 0.00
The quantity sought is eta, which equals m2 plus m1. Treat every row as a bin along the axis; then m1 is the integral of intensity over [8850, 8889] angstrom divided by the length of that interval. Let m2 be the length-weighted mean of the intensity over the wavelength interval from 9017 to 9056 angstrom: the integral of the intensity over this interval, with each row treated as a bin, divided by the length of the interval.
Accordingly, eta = 6.95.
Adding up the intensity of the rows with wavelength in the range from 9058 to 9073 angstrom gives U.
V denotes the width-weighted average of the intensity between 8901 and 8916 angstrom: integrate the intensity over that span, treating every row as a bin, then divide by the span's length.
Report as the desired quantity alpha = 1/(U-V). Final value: 0.0511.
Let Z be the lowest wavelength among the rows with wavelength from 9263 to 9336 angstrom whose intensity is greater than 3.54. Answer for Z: 9308.91 angstrom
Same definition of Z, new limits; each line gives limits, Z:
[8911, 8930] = 8912.49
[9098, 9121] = 9103.30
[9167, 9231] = 9219.32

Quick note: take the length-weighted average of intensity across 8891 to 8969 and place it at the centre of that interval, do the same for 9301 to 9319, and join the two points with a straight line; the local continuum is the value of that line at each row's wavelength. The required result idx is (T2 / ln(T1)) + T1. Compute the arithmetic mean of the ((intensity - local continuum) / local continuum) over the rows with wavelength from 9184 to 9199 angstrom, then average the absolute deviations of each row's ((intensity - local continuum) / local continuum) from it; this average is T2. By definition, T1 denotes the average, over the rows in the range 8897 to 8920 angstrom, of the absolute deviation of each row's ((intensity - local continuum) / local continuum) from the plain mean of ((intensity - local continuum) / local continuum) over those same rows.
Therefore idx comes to 0.033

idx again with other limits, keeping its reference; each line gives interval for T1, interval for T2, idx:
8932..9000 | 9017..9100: 0.021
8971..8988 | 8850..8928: 0.024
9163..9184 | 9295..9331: 0.042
